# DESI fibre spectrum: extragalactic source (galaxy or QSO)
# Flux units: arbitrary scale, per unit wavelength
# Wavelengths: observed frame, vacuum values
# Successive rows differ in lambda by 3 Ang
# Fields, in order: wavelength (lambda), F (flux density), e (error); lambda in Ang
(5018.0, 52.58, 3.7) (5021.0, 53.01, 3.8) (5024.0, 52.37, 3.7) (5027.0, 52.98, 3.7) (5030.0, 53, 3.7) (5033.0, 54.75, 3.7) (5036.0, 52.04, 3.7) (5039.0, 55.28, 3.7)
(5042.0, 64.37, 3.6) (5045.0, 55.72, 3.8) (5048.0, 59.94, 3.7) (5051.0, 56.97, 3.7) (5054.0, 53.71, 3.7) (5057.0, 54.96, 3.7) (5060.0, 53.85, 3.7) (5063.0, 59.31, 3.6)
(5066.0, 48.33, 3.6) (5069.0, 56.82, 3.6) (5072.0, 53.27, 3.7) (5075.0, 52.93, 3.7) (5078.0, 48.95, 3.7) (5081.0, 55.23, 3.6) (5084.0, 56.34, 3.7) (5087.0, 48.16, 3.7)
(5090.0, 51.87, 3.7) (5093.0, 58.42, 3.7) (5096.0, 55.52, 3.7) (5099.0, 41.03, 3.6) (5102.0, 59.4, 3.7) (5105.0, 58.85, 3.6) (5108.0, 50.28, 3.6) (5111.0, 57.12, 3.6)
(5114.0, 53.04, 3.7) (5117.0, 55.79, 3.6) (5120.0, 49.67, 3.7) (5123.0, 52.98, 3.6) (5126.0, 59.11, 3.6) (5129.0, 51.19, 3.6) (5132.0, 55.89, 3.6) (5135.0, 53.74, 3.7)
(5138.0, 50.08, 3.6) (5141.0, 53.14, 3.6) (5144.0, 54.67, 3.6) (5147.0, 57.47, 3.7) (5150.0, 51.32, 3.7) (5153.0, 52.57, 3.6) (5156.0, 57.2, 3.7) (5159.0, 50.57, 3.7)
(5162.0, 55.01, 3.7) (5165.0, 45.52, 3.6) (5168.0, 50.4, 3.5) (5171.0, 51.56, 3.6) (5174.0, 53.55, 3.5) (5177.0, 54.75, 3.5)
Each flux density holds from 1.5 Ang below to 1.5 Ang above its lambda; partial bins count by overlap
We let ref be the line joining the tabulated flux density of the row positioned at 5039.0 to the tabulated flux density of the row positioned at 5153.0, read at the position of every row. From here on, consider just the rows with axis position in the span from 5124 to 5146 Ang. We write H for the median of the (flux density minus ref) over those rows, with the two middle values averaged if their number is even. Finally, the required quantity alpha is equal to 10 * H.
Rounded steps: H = 0.7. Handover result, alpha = 7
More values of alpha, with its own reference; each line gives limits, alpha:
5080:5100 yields 9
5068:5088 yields -12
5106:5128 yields -3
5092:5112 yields 36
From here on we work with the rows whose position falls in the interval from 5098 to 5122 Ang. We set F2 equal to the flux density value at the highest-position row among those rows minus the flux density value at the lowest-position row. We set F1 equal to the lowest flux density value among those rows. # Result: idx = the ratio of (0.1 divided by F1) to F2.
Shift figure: 0.0003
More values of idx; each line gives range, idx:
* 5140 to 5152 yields -0.0011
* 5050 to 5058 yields -0.0009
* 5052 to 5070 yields 0.0007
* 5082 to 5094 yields 0.0010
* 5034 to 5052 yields 0.0004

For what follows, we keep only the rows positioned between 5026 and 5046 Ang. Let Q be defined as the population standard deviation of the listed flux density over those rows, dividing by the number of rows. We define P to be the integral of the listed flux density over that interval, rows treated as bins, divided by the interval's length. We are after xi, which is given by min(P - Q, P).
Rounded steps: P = 55.5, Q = 3.9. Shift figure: 51.7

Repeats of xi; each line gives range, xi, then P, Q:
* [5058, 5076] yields 50.7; 54.1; 3.4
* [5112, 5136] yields 51.2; 54.0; 2.8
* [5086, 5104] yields 46.3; 52.7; 6.4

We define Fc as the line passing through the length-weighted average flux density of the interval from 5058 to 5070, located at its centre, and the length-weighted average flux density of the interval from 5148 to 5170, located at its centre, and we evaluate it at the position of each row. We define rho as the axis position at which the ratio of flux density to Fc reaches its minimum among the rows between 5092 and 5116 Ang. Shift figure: 5099.0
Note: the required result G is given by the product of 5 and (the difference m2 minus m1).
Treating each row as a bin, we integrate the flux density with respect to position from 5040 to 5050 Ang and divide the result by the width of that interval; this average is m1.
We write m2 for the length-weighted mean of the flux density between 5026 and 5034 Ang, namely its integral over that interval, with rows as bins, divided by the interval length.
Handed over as -30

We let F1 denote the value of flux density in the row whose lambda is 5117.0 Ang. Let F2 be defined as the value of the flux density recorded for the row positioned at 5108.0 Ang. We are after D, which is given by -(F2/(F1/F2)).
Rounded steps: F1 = 55.79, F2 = 50.28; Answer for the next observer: -45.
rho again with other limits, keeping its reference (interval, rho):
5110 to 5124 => 5120.0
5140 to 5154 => 5150.0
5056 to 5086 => 5066.0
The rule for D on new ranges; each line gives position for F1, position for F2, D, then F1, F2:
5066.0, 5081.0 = -63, 48.33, 55.23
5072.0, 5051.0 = -61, 53.27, 56.97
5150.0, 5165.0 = -40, 51.32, 45.52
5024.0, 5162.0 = -58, 52.37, 55.01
